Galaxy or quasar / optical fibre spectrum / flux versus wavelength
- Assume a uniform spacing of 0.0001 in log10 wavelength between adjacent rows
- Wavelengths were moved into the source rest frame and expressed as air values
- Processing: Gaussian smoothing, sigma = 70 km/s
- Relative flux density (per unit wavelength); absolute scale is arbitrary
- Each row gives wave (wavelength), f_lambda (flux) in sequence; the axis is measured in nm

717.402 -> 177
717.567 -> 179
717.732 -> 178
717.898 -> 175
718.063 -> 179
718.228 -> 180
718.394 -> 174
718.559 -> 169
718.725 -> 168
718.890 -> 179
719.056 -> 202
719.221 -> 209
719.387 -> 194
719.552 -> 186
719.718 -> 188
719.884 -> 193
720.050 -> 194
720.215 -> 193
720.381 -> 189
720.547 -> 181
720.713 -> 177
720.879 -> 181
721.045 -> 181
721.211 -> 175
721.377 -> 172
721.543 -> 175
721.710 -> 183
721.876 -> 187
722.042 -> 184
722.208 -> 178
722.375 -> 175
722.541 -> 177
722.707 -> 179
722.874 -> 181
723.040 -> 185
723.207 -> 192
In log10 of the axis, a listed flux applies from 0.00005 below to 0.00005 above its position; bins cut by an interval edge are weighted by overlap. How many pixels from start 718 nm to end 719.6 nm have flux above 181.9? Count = 4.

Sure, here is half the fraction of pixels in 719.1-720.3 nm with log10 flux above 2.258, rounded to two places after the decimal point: 0.50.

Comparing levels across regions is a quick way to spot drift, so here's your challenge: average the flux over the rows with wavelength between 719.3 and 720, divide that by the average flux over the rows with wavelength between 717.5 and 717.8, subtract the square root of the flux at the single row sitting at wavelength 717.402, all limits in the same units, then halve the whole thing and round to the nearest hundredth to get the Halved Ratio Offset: -6.12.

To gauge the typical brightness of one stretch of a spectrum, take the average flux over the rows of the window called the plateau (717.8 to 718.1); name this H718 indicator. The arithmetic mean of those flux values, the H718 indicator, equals 177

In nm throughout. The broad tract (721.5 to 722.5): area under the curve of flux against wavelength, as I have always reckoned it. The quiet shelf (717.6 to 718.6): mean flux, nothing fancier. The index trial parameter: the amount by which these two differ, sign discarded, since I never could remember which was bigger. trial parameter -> 4.0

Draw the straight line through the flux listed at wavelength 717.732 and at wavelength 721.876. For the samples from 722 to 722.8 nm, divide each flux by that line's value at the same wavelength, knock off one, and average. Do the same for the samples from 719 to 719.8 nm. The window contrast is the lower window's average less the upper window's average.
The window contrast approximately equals 0.129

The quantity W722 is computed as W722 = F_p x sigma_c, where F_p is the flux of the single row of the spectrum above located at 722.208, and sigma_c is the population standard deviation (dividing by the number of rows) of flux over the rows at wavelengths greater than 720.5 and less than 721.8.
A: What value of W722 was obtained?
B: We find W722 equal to 651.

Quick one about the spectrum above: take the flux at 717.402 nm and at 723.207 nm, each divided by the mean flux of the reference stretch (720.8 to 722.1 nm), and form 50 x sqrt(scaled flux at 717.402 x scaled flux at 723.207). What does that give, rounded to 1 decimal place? 51.3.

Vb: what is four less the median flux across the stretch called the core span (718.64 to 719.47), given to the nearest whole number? -190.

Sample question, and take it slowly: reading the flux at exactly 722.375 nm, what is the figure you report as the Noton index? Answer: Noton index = 175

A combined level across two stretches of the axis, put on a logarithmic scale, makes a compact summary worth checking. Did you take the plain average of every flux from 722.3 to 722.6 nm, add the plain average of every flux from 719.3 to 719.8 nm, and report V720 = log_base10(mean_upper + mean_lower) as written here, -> 2.563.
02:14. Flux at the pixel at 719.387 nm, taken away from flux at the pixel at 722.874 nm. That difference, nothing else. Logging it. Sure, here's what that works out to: -13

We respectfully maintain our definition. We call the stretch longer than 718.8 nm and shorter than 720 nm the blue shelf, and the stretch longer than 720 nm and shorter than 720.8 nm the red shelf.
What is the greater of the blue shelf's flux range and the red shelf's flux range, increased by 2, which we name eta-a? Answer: 32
